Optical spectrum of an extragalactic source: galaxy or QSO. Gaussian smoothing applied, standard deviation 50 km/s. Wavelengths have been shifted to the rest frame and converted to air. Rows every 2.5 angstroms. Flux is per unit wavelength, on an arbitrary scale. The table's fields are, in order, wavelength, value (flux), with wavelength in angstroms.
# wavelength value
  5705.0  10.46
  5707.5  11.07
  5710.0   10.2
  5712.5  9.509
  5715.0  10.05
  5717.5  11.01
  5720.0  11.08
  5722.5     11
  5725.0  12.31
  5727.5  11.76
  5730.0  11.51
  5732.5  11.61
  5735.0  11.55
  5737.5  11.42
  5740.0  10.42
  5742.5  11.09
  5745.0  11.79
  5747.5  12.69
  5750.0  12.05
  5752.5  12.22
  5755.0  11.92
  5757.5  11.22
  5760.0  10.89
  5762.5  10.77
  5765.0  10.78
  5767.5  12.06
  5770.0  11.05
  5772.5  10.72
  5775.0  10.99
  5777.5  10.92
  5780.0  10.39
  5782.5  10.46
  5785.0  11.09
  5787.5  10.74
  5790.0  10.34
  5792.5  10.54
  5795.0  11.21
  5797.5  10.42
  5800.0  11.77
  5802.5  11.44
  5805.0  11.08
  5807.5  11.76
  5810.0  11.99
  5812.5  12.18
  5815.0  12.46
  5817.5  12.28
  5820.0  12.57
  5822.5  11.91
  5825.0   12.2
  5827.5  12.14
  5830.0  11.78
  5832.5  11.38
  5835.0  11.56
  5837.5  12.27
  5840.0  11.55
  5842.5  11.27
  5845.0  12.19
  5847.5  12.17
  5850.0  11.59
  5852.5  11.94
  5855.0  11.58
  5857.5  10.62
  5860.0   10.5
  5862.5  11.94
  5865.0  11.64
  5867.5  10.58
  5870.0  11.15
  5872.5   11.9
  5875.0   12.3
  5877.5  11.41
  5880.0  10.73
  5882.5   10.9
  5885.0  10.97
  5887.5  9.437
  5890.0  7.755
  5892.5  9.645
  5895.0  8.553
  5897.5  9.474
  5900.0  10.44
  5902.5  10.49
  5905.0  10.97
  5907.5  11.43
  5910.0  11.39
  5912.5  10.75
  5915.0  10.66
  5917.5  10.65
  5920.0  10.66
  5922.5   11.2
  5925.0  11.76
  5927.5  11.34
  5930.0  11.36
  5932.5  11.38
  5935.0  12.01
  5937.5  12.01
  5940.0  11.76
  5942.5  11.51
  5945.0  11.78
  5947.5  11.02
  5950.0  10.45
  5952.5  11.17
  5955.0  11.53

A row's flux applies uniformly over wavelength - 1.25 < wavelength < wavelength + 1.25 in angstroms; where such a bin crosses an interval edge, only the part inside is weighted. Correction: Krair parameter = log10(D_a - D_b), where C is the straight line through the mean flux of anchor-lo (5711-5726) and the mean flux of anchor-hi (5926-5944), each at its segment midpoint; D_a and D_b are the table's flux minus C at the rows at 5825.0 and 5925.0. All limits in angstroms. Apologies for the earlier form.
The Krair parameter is -0.1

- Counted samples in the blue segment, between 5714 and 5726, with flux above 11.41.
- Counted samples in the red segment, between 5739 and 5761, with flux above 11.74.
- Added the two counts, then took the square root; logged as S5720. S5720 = 2.45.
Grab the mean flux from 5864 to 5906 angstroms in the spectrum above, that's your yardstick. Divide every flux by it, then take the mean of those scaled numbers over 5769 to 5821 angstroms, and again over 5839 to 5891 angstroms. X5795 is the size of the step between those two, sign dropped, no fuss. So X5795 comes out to 0.01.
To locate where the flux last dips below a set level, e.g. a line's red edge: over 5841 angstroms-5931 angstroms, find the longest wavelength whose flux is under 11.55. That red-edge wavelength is 5930.0 angstroms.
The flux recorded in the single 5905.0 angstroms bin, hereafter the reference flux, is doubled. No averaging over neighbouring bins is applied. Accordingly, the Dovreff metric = 21.9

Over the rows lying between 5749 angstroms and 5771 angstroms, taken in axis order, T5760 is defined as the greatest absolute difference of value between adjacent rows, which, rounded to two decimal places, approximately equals 1.28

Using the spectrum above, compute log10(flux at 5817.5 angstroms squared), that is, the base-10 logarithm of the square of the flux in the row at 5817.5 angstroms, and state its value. 2.178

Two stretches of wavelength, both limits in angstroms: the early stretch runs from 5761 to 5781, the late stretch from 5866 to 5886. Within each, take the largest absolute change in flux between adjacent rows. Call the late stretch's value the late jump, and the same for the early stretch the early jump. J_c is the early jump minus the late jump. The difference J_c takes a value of 0.4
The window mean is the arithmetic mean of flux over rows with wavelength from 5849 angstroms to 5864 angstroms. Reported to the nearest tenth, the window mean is 11.4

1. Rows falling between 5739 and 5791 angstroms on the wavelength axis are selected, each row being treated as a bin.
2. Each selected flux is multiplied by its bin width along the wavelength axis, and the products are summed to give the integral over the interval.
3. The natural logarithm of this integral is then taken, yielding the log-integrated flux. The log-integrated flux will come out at 6.37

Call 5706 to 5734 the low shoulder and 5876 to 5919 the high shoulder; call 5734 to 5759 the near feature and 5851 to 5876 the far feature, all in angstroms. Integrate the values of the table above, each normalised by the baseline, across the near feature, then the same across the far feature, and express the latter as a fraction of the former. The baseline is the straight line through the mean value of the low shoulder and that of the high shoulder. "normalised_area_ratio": 1.02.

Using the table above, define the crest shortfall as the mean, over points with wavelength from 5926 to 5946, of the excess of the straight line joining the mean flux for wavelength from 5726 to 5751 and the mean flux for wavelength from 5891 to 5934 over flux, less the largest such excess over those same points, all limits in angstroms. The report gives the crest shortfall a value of -0.35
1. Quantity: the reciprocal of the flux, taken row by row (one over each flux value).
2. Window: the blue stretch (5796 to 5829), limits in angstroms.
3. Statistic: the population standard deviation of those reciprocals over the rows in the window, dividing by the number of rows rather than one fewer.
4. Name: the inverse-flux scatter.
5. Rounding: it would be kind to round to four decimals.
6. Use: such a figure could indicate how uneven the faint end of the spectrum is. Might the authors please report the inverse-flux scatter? 0.0043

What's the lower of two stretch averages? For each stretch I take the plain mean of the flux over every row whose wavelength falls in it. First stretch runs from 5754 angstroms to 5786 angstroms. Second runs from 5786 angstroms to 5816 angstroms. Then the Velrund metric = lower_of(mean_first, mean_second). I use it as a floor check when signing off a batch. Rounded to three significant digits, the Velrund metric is 11.0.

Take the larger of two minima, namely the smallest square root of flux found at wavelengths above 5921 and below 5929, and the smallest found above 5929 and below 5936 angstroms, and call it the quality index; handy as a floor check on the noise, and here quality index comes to 3.37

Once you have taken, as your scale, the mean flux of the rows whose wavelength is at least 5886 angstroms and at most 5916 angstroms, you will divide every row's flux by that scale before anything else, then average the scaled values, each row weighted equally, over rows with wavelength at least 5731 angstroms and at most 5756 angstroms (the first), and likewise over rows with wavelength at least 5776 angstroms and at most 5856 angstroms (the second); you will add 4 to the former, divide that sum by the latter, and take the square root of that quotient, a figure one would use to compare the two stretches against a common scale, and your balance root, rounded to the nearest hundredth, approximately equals 2.12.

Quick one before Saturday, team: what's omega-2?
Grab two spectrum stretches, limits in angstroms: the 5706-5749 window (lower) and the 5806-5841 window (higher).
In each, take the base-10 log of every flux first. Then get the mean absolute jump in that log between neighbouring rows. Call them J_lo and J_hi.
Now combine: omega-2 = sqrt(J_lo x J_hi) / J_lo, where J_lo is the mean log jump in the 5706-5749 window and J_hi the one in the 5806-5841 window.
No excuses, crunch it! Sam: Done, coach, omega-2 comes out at 0.8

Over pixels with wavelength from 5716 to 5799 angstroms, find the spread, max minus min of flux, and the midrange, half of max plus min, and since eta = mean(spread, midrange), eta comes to 6.9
